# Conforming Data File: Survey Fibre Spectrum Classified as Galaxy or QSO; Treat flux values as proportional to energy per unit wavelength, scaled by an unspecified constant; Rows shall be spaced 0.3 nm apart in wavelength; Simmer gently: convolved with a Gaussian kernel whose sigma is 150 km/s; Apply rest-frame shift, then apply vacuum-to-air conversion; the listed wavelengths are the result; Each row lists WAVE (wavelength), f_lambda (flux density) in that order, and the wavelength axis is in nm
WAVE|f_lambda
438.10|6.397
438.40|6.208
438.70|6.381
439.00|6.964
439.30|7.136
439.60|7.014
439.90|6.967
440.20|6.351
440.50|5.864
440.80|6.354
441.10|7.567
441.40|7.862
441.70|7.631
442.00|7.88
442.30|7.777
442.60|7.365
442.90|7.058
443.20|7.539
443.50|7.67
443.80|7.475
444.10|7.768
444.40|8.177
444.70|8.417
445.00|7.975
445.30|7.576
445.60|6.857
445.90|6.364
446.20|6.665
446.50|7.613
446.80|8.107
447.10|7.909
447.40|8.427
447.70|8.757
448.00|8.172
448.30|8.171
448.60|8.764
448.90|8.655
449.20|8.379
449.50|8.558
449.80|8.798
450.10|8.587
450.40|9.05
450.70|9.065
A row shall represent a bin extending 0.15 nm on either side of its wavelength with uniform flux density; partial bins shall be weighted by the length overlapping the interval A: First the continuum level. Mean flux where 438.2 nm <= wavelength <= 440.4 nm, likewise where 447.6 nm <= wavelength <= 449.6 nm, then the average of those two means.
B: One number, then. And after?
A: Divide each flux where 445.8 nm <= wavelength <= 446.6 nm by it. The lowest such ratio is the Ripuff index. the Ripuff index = 0.84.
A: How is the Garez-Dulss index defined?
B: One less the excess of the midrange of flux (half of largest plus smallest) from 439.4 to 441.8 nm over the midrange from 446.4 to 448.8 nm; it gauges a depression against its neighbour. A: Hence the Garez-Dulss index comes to 2.3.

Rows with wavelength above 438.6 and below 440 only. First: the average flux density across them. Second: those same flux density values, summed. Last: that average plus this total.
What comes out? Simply 41.4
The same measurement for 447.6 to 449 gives 51.0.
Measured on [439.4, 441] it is 39.1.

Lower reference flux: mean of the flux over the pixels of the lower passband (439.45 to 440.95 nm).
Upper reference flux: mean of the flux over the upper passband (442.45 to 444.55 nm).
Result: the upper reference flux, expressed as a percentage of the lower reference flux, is 116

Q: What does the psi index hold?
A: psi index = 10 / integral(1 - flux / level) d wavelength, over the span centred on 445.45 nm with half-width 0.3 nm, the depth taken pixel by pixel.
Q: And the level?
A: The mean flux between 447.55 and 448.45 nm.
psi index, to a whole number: 121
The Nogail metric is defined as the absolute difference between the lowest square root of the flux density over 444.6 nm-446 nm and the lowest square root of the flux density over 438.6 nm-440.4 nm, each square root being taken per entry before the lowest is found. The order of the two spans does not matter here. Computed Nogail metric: 0.00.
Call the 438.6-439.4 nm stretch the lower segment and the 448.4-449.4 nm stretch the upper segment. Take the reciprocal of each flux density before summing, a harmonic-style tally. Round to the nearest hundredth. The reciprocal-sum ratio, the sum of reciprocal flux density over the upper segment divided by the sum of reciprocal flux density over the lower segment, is 0.79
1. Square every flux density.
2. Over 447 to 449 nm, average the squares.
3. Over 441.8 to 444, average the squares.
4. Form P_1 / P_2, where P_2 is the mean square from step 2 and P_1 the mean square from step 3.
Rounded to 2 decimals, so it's 0.80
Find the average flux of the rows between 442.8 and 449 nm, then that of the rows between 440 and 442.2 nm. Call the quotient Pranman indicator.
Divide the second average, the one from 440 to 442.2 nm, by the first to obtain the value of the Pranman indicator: 0.91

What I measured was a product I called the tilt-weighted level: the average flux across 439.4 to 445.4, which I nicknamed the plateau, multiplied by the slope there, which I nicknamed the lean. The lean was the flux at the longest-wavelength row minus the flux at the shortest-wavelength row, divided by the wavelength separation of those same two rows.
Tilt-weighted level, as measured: 0.7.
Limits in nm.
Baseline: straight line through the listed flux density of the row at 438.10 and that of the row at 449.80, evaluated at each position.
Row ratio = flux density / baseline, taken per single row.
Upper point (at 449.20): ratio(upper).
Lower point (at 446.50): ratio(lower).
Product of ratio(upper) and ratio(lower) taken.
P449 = 0.91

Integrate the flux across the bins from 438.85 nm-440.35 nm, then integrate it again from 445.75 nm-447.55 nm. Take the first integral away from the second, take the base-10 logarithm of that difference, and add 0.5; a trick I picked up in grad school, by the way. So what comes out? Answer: 1.0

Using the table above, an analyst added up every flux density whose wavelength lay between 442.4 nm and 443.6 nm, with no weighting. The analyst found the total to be 30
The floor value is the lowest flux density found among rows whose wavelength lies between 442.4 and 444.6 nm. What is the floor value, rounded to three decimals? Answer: 7.058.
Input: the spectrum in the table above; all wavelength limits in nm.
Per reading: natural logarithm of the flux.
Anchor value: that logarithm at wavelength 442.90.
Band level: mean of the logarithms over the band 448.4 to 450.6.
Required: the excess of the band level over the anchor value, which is 0.207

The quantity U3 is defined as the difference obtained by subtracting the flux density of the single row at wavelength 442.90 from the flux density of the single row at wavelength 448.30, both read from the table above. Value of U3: 1.1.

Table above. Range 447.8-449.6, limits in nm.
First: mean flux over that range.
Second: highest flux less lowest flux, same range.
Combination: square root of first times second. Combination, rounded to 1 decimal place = 2.2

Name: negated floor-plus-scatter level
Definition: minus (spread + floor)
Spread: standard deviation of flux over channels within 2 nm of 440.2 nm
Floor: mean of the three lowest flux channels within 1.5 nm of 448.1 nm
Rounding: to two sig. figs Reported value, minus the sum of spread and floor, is -8.7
